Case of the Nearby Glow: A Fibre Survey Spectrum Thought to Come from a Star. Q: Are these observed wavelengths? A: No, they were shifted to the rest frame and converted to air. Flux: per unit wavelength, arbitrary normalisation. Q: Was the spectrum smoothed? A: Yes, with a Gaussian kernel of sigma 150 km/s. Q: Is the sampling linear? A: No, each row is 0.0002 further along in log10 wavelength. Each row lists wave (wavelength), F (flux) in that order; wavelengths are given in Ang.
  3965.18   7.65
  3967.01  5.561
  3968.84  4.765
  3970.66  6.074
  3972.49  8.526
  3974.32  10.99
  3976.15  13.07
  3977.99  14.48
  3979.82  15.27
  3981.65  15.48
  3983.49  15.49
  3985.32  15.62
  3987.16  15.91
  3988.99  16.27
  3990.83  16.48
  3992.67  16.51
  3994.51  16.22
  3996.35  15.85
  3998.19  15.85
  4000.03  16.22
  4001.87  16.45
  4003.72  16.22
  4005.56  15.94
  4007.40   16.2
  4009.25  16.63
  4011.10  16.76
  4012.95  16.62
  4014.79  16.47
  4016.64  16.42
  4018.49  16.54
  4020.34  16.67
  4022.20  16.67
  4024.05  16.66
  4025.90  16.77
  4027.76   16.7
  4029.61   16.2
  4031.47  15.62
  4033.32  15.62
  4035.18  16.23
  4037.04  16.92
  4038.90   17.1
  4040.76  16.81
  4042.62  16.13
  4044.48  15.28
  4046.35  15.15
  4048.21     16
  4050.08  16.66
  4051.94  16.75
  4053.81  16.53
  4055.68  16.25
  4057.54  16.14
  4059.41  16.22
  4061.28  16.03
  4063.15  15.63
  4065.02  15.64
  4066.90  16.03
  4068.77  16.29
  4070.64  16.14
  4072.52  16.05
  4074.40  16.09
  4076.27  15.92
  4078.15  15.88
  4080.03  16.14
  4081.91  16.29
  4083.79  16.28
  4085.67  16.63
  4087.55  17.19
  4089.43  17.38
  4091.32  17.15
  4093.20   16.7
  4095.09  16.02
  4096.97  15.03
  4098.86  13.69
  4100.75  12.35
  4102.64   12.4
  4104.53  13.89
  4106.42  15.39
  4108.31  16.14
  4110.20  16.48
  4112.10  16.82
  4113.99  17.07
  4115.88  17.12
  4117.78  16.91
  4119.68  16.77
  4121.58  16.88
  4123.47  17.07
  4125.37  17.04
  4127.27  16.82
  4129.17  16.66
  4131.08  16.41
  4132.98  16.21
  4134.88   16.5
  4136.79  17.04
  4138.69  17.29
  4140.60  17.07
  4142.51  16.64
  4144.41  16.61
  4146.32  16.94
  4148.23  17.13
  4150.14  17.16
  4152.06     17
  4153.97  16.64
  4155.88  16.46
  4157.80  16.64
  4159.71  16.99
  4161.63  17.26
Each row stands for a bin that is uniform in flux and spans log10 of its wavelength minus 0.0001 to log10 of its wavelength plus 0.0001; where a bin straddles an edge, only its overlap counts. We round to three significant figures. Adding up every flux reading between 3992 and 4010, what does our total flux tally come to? 162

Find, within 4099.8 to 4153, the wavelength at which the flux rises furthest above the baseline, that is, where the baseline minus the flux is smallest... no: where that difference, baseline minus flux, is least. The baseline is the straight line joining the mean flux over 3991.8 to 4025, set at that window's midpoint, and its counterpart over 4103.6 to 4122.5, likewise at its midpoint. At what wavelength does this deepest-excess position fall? 4138.69 Ang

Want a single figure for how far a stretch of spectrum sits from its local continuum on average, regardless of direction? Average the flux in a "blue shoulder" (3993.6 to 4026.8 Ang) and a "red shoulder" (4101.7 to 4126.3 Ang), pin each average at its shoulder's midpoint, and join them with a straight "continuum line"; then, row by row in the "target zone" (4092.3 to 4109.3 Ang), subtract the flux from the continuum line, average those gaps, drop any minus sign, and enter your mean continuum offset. 1.6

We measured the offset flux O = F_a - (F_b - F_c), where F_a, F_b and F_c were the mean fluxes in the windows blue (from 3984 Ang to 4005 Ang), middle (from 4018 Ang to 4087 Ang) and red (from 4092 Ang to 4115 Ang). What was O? 15.1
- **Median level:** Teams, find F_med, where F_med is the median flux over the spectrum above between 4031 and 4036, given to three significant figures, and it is 15.6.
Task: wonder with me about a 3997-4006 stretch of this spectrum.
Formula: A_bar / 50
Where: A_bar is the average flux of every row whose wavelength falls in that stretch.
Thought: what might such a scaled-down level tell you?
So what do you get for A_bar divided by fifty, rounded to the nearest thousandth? 0.323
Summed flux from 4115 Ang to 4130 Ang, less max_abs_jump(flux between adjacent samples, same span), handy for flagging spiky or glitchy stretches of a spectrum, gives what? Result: 135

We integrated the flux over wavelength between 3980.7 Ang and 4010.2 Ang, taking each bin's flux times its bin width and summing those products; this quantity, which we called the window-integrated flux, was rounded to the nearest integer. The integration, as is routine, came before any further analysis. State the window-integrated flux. 474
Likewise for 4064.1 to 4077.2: 210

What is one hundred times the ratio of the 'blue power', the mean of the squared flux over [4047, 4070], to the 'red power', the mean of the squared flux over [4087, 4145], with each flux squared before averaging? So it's 99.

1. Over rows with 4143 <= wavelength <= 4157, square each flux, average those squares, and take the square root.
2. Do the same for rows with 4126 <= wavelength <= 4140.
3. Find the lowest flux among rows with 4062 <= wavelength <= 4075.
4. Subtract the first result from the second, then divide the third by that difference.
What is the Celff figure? -110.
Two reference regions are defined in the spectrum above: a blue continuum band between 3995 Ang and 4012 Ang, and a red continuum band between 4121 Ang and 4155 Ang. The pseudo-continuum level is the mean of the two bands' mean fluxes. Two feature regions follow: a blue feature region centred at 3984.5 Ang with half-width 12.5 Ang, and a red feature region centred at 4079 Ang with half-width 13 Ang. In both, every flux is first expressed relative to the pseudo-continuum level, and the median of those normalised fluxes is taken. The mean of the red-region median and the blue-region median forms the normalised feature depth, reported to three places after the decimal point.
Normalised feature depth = 0.960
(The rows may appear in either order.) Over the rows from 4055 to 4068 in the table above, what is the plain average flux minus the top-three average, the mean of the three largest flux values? -0.21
